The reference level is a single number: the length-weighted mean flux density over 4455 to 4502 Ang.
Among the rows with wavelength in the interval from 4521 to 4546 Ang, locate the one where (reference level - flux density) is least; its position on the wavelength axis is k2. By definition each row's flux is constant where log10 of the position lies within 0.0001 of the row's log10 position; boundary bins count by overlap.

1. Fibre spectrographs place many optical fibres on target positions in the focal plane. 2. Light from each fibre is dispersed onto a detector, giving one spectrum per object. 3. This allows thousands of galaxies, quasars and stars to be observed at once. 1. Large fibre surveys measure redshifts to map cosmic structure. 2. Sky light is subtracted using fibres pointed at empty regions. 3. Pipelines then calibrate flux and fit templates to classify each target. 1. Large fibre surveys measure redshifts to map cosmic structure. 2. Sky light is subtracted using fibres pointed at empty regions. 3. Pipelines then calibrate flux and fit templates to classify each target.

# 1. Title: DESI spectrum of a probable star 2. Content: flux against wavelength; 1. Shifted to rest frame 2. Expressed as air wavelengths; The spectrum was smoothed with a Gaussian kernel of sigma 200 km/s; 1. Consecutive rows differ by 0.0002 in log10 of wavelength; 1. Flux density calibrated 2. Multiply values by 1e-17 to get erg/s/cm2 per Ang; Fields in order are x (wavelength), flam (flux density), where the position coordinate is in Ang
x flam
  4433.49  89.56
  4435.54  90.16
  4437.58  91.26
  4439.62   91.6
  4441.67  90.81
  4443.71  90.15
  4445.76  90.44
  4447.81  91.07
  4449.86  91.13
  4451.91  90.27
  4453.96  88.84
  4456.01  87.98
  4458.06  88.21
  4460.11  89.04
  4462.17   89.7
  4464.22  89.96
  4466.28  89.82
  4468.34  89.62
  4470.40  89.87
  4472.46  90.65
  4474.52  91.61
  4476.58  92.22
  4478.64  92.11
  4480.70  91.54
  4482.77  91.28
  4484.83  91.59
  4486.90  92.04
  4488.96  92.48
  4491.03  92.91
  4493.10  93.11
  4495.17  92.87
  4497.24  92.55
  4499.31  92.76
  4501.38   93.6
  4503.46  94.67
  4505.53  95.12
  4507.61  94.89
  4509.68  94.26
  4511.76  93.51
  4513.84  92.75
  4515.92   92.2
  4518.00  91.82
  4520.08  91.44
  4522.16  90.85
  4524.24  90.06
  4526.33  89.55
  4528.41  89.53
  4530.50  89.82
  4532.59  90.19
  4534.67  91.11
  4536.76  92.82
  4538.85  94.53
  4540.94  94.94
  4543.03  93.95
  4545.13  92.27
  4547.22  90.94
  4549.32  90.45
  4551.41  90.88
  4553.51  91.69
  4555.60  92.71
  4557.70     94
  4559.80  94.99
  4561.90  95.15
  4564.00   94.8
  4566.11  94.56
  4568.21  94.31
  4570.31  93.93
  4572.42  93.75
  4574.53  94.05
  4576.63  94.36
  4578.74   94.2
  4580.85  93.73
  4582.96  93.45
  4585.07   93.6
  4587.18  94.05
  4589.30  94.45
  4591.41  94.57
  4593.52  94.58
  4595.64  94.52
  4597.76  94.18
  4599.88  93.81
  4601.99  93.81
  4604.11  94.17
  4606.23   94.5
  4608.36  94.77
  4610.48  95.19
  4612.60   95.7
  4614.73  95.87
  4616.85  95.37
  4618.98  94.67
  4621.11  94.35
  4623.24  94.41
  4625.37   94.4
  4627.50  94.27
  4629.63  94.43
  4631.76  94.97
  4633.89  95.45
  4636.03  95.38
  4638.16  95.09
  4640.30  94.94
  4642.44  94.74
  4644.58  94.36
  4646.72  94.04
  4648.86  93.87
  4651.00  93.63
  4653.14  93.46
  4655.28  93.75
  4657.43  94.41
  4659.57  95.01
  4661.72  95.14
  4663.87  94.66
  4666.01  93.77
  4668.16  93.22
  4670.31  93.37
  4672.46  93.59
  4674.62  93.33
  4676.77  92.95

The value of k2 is 4540.94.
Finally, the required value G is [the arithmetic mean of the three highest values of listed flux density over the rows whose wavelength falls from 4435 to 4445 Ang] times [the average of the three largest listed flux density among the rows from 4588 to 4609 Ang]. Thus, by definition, 8633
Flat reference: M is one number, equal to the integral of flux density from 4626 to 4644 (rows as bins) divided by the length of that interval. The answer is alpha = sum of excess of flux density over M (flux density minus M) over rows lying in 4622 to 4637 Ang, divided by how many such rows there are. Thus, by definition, -0.1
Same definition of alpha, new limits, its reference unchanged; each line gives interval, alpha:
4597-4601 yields -0.9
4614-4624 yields 0.1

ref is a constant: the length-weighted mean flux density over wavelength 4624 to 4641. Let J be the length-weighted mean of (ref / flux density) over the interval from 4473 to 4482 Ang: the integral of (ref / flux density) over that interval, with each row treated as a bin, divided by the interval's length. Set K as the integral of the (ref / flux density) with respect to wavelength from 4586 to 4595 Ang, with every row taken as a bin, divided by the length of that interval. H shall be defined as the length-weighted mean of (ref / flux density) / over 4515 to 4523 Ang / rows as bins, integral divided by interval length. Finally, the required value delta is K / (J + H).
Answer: 0.485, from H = 1.036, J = 1.03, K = 1.00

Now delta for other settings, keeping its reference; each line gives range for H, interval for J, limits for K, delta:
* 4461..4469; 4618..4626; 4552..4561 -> 0.494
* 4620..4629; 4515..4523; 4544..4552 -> 0.509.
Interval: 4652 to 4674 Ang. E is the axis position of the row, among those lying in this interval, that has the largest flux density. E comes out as 4661.72 Ang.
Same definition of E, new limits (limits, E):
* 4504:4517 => 4505.53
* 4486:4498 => 4493.10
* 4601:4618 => 4614.73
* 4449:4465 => 4449.86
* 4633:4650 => 4633.89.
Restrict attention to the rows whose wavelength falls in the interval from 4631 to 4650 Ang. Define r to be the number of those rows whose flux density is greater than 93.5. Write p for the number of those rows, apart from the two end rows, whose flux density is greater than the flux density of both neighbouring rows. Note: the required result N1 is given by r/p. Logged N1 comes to 9.0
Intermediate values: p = 1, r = 9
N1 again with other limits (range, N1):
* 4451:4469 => 0.0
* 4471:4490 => 0.0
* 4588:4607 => 9.0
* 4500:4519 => 6.0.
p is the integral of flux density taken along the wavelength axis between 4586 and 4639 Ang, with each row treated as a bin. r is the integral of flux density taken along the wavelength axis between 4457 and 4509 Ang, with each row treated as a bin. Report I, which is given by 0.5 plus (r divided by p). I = 1.45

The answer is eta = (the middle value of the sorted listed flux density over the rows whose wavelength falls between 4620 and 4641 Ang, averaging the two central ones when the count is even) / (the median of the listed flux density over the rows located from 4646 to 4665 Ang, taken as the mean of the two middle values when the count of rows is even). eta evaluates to 1.01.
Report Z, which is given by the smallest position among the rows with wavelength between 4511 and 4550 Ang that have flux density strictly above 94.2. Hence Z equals 4538.85 Ang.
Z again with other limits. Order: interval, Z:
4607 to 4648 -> 4608.36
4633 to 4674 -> 4633.89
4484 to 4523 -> 4503.46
